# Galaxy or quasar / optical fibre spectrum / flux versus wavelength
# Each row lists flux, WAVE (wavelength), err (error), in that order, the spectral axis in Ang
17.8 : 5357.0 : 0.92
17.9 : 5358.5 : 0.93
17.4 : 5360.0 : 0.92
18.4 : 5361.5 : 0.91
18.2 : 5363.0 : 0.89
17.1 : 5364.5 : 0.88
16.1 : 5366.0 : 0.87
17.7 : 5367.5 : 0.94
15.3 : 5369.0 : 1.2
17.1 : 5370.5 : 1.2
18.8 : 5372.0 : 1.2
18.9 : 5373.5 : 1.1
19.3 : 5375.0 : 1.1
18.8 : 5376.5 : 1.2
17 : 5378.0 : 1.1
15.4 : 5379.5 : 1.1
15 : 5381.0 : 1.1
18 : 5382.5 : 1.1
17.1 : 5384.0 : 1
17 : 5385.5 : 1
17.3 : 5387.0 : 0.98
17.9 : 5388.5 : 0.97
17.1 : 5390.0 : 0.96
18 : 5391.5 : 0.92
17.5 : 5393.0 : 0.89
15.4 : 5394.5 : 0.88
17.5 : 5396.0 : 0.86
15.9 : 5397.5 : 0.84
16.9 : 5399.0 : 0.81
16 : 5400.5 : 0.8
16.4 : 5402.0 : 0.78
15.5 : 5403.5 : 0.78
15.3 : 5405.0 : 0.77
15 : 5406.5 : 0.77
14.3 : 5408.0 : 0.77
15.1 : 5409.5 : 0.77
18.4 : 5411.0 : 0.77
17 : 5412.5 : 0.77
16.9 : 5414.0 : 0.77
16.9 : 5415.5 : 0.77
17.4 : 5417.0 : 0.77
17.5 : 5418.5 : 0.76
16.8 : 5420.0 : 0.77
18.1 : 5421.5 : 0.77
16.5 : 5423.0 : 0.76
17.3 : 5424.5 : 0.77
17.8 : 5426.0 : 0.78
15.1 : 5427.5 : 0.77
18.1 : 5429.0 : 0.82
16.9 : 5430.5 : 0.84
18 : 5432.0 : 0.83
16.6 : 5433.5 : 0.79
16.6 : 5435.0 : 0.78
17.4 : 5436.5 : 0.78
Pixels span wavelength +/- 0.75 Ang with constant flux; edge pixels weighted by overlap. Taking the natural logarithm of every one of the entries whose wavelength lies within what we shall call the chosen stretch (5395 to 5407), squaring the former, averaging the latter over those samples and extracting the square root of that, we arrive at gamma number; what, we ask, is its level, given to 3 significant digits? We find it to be 2.78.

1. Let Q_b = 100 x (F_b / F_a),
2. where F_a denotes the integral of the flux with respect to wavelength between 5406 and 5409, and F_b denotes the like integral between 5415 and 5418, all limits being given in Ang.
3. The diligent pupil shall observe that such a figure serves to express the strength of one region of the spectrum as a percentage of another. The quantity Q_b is 117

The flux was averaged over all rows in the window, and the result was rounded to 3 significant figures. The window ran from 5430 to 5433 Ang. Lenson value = 17.4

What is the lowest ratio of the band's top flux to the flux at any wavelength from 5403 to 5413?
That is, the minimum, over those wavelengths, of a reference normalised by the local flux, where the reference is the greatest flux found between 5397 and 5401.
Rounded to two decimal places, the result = 0.92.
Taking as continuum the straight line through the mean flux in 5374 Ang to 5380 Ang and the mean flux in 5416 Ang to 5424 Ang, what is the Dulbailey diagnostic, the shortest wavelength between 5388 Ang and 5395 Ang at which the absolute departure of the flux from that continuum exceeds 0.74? 5394.5 Ang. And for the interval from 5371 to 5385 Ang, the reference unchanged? 5372.0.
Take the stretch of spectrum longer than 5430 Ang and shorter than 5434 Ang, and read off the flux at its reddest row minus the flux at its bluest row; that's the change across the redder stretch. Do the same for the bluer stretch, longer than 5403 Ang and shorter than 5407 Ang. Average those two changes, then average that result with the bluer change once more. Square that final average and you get 0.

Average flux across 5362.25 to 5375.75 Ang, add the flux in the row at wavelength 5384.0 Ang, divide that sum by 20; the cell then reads 1.74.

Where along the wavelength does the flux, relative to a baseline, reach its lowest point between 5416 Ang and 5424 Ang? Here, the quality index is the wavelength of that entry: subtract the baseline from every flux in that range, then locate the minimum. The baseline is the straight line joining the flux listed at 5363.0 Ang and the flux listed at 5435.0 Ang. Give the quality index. 5423.0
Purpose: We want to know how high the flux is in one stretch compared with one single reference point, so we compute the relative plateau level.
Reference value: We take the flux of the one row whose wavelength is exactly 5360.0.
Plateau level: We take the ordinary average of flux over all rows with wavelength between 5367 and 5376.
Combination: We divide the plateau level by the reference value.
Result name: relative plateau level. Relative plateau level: 1.03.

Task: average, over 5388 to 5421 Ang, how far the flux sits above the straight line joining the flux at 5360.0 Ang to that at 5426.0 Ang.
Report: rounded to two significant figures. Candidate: -1.1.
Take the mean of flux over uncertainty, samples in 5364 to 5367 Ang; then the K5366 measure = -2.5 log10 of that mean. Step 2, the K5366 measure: -3.2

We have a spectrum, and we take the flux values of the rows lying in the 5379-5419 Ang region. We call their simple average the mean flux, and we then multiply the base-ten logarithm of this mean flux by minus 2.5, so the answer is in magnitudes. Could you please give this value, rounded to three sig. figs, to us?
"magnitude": -3.05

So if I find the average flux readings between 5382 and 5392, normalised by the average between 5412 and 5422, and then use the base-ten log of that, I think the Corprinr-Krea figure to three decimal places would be 0.006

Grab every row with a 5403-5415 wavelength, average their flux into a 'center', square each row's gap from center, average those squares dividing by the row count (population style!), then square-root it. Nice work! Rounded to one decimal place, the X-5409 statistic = 1.3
